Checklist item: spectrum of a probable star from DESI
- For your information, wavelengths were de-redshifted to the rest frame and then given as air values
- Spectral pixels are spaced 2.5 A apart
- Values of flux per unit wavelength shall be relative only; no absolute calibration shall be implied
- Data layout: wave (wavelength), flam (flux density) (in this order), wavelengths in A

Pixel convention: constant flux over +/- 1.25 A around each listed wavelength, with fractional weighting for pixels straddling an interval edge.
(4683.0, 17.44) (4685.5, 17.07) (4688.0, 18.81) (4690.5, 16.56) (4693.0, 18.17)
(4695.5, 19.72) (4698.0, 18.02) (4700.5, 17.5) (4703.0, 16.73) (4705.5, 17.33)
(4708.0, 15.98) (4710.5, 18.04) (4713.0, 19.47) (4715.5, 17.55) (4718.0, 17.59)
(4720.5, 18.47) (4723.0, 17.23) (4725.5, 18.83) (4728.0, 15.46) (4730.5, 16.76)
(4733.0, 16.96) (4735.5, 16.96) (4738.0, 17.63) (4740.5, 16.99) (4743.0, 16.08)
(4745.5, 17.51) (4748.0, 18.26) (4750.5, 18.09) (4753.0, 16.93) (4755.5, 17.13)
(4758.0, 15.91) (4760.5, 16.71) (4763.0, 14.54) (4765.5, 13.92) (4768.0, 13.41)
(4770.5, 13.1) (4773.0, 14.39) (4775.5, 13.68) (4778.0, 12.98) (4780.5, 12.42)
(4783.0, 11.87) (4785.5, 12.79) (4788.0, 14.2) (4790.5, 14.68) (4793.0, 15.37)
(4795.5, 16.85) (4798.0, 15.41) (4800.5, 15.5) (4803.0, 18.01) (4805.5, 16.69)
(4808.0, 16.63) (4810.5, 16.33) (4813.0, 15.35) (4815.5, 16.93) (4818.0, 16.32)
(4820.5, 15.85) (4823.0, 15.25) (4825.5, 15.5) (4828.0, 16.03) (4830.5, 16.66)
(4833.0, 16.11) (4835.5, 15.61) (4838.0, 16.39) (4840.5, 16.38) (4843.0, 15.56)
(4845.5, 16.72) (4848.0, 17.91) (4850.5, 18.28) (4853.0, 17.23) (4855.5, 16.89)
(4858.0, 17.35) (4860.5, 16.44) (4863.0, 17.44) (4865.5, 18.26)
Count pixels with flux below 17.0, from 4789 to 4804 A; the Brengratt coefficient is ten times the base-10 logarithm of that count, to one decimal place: 7.0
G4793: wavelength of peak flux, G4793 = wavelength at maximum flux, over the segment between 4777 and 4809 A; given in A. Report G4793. 4803.0 A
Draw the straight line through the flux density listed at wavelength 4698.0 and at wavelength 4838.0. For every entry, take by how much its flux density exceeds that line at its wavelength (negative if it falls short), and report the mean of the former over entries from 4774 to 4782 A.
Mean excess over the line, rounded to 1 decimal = -4.1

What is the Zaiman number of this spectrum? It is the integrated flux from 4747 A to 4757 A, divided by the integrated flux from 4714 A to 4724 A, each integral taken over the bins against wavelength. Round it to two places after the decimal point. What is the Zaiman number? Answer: 0.99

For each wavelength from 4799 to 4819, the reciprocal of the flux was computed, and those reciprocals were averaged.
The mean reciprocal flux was 0.061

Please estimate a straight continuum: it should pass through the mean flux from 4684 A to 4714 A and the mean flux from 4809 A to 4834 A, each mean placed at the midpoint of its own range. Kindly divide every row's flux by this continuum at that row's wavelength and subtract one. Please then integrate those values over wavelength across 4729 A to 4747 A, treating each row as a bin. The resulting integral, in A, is -0.25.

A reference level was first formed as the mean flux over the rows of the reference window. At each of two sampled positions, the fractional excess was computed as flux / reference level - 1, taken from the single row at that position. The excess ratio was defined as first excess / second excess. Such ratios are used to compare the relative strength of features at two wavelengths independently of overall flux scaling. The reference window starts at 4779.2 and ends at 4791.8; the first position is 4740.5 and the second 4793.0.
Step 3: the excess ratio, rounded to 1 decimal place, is 1.7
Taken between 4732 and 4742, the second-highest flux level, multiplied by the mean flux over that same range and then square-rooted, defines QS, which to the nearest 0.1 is 17.1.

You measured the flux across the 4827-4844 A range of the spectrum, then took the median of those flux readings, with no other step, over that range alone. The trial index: 16.1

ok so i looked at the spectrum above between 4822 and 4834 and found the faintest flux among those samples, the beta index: 15.25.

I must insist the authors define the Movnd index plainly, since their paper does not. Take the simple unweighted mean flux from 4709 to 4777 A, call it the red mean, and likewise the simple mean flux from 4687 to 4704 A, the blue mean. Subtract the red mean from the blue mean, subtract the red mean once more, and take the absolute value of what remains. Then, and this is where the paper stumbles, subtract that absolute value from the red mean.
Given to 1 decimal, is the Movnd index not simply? 1.4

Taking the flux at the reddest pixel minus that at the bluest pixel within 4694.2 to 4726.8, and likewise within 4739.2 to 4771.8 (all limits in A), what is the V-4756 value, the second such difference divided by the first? 4.4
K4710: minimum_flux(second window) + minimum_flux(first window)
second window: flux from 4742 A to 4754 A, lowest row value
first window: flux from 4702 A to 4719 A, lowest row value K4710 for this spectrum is 32.1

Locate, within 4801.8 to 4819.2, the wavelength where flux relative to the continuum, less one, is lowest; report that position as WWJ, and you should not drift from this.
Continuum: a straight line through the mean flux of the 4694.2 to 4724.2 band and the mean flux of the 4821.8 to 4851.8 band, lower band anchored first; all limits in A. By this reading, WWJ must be 4813.0 A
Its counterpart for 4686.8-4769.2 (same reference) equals 4768.0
